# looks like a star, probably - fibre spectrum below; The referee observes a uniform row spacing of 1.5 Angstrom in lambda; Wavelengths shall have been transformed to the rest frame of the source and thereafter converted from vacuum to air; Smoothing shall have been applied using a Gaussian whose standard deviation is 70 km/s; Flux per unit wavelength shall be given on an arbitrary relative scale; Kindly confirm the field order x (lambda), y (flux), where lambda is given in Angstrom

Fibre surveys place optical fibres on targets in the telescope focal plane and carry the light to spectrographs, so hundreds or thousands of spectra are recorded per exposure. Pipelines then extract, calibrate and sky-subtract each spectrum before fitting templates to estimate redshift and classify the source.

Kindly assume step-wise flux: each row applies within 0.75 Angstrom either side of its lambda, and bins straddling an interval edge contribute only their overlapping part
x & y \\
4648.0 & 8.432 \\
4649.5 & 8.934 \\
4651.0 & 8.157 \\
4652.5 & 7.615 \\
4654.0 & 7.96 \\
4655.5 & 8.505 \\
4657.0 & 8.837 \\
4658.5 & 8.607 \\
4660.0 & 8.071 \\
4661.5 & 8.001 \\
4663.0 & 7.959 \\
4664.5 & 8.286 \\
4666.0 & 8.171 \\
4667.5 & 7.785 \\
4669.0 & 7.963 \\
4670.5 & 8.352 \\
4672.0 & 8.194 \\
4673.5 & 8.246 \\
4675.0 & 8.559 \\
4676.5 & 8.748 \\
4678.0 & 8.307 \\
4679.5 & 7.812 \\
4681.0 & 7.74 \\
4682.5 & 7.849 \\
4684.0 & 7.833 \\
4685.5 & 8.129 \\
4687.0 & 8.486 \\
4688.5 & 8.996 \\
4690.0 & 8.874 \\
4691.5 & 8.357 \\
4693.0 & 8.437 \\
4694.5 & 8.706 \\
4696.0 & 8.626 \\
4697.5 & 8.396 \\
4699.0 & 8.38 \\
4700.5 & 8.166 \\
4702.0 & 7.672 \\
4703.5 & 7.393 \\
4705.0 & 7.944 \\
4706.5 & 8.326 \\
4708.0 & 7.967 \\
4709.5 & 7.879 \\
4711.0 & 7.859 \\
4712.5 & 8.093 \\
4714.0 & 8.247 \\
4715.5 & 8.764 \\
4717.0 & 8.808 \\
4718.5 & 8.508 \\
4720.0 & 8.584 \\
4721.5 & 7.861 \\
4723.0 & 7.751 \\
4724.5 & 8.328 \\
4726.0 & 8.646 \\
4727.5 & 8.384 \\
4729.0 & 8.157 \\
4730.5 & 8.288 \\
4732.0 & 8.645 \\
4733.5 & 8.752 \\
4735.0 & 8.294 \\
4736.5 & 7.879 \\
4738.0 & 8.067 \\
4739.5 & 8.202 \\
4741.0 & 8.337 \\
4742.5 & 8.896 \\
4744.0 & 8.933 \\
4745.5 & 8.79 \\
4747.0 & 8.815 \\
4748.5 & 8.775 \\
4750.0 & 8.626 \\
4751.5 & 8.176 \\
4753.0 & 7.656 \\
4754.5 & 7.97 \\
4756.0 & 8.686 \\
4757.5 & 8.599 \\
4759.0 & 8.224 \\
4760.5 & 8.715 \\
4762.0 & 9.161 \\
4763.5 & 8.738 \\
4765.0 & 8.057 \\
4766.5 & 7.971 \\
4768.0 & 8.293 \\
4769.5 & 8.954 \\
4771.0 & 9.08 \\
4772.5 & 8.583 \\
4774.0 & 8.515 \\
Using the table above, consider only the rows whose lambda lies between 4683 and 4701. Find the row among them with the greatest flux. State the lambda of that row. 4688.5 Angstrom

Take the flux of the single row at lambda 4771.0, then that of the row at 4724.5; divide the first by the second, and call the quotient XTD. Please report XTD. 1.09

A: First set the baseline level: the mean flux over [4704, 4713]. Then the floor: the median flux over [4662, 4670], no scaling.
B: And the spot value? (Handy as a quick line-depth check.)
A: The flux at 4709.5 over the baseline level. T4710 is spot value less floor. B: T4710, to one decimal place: -7.0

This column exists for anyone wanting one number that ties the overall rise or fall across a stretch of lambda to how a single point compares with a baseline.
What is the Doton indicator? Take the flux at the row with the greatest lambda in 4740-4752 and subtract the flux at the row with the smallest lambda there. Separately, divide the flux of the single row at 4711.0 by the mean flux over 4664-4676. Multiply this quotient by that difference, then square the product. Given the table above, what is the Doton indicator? 0.024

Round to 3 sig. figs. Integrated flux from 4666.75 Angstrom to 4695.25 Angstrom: 236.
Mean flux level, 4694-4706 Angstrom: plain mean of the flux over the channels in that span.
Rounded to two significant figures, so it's 8.2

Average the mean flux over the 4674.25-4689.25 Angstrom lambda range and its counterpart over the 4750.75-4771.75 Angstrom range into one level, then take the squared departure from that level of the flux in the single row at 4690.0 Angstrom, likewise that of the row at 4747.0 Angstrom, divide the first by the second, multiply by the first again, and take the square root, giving 0.59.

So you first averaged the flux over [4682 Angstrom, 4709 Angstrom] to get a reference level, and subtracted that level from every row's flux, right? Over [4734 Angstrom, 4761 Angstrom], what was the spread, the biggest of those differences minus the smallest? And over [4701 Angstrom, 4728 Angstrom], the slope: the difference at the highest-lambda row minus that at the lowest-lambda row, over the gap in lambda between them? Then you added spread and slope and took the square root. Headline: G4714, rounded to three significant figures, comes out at 1.14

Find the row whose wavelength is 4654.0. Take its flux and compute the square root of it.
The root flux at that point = 2.82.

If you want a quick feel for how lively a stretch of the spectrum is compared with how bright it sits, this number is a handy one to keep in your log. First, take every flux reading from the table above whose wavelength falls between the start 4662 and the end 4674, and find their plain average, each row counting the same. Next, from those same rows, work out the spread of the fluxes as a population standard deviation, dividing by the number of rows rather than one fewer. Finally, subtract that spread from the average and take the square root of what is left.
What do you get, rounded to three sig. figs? 2.82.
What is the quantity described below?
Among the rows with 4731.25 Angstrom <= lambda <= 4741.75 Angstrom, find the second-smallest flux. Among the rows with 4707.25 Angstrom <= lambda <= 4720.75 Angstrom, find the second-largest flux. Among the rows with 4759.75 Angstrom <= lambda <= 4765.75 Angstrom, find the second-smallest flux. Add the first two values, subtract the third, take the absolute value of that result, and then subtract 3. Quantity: 5.12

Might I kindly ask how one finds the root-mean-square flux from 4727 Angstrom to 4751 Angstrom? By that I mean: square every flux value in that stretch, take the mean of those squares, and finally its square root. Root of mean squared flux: 8.50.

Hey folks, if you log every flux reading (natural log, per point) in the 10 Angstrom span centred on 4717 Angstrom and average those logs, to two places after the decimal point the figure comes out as 2.13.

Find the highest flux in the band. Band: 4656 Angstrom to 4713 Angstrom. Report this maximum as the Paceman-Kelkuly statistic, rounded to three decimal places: 8.996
